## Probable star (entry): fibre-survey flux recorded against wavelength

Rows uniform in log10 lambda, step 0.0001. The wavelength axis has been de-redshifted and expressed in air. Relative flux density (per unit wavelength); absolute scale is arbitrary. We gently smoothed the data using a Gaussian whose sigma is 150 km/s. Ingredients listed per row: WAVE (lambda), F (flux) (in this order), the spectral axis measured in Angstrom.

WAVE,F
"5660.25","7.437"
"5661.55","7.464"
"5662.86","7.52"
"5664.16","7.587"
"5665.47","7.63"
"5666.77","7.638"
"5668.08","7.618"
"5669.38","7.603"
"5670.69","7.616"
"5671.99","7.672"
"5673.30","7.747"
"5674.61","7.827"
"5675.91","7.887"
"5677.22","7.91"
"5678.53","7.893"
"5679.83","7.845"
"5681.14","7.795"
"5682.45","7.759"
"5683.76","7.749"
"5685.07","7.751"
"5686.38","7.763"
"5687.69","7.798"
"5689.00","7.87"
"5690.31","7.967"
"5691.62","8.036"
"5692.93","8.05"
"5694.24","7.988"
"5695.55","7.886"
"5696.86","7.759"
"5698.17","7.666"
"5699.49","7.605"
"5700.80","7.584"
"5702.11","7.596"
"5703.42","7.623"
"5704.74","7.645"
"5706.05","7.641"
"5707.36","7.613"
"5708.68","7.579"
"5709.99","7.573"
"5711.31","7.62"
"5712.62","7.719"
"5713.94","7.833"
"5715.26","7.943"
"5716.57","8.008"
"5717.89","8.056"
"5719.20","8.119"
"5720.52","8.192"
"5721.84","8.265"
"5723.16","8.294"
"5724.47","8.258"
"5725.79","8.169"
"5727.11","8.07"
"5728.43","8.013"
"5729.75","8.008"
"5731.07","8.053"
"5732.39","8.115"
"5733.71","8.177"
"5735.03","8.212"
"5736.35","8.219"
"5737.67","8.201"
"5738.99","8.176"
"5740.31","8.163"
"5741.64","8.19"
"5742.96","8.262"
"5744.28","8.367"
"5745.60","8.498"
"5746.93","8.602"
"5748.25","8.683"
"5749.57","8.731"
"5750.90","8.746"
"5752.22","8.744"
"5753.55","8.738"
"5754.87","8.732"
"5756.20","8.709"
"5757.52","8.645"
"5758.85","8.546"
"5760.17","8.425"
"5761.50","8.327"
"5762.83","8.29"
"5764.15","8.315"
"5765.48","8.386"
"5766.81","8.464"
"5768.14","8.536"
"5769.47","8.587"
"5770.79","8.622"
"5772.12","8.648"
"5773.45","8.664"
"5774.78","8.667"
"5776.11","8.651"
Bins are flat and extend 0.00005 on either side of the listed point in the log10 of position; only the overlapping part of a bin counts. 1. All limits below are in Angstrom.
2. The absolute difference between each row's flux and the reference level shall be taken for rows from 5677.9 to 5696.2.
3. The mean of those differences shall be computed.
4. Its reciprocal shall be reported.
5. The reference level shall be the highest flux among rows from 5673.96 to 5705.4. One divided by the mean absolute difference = 5.5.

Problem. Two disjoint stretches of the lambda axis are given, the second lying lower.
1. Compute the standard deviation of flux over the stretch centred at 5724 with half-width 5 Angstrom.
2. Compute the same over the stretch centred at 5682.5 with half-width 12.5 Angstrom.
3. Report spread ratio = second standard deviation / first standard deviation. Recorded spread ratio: 1.2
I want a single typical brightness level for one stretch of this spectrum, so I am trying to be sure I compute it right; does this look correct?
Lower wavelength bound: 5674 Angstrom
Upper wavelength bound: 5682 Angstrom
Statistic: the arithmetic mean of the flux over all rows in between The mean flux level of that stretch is 7.86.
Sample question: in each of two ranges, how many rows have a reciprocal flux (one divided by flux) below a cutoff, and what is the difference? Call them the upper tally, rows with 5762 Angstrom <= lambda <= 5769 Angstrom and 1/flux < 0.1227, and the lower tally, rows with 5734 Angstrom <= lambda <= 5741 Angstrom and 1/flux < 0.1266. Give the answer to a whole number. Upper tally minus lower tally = 0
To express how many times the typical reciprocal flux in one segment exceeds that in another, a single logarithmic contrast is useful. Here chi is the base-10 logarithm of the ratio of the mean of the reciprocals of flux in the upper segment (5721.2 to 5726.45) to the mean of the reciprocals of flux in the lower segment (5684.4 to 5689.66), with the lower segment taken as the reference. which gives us -0.024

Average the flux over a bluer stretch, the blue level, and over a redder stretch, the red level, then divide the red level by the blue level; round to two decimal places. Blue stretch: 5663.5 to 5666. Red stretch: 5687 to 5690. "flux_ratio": 1.03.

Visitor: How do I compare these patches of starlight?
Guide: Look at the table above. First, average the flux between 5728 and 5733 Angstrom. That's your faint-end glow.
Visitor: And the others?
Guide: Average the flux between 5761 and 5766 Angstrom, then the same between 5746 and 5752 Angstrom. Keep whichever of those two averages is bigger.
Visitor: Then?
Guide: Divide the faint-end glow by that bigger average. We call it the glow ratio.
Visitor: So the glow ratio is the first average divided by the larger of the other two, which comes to 0.926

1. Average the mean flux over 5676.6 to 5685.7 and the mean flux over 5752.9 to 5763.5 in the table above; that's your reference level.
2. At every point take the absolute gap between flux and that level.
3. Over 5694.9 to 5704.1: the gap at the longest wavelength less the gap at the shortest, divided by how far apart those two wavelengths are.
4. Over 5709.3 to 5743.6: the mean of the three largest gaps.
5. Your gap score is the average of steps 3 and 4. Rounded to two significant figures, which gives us 0.29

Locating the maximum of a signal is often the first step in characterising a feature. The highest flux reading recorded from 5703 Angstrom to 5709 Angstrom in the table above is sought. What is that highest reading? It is 7.645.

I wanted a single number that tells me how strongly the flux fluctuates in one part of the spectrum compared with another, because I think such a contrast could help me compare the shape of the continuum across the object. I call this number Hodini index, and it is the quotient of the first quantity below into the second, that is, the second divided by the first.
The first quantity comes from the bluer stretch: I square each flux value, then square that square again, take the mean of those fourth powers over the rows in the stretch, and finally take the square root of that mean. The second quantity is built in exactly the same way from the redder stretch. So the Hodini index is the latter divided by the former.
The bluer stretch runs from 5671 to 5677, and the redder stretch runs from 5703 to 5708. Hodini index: 0.96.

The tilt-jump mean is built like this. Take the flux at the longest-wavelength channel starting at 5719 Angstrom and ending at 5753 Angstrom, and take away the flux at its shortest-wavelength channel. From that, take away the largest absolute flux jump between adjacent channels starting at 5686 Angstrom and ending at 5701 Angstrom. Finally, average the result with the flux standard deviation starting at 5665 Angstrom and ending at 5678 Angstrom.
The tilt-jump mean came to 0.31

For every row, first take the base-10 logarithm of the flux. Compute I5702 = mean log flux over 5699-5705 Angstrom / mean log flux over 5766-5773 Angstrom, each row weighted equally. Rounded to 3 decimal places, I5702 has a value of 0.945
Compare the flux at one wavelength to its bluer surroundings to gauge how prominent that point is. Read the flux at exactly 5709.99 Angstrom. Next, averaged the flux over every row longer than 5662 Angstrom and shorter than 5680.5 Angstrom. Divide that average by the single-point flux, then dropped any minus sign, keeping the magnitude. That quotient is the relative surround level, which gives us 1.02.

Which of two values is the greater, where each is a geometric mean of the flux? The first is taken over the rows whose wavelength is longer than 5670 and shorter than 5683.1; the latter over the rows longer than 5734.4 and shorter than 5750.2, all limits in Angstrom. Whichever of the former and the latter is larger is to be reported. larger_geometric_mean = 8.36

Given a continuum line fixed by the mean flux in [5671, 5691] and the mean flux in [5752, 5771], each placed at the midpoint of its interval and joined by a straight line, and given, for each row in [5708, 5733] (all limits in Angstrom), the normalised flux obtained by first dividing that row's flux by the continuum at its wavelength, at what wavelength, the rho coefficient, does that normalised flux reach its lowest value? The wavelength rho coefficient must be 5709.99 Angstrom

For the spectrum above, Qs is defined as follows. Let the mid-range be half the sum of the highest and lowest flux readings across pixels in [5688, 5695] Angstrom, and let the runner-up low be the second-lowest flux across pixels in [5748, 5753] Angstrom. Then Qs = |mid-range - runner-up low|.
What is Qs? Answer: 0.8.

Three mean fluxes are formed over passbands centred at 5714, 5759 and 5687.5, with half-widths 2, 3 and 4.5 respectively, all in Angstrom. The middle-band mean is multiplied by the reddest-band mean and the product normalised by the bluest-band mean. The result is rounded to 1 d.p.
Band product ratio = 8.5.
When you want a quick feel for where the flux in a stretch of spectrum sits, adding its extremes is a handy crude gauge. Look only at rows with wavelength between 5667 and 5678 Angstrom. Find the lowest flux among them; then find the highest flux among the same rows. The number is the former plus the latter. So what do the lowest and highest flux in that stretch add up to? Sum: 15.5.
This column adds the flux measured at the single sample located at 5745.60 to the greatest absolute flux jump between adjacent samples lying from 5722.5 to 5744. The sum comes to 8.60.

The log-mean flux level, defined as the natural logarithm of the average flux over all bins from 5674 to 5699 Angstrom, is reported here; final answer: 2.06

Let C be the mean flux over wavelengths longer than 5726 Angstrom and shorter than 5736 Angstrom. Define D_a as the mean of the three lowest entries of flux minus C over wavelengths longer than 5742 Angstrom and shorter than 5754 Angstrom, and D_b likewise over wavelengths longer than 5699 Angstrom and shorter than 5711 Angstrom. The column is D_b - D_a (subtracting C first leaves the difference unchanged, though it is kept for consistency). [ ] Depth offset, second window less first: -0.8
